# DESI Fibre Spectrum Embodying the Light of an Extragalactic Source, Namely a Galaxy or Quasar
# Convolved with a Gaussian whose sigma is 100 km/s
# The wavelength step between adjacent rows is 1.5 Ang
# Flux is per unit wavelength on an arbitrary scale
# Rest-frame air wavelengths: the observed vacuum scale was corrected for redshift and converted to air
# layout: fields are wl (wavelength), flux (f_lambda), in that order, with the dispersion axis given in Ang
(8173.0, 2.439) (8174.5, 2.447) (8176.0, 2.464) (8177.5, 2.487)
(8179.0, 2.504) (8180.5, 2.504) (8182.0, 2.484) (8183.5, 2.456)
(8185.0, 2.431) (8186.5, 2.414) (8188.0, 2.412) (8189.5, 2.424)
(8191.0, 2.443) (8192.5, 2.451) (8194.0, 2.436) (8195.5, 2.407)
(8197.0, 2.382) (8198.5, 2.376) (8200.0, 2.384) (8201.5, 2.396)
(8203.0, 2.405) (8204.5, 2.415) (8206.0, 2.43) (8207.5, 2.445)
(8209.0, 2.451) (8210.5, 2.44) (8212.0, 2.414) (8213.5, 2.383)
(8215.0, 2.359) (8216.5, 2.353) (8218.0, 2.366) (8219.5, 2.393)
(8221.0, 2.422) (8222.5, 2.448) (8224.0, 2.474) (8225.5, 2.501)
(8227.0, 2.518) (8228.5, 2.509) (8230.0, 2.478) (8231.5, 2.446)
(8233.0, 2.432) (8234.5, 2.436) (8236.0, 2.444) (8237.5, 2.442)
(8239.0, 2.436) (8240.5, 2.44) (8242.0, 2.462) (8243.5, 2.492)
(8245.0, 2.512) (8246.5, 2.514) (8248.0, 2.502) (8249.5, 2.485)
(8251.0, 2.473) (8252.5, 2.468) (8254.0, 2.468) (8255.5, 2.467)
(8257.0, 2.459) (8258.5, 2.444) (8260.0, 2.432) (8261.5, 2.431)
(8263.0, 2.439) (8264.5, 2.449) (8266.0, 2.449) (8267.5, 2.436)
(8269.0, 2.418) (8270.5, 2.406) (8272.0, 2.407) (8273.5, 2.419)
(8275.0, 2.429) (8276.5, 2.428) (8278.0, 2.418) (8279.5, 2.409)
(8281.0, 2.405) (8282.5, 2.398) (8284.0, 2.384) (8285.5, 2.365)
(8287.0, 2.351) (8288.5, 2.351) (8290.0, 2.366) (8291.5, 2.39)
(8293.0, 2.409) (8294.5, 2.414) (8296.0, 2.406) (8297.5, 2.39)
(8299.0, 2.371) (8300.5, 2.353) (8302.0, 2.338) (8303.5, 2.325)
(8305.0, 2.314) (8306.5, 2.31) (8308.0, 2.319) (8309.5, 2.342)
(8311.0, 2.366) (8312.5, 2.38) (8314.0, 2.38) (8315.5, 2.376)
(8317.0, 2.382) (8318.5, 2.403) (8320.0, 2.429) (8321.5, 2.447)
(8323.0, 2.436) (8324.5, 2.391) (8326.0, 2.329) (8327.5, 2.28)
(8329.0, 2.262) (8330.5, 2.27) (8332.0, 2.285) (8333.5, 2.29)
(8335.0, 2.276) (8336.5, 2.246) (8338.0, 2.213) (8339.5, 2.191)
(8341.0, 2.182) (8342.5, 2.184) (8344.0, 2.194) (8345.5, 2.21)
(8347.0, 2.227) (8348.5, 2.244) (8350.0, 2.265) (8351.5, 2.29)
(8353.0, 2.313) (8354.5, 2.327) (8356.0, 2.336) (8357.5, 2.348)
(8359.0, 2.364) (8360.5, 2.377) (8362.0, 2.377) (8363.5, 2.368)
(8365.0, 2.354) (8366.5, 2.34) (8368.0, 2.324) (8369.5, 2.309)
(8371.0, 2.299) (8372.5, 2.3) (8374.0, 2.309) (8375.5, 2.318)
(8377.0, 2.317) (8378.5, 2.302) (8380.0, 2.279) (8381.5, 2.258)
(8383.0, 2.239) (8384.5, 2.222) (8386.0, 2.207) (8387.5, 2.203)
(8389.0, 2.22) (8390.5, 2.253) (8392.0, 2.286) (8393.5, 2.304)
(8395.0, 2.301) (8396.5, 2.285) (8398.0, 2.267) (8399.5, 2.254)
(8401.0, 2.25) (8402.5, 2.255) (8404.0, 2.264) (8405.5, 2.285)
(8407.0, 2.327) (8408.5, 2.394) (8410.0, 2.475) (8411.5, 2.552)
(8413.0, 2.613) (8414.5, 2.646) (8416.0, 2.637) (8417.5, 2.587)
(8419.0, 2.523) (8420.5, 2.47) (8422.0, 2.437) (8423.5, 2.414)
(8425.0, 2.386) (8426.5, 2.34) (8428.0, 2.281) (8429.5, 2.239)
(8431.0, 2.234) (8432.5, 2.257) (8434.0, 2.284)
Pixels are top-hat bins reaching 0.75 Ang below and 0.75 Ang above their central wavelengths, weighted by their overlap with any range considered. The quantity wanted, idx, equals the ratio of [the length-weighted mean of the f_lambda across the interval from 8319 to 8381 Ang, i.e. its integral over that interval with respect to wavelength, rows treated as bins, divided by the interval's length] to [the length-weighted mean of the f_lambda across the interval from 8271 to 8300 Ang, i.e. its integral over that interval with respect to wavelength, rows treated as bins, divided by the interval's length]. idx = 0.96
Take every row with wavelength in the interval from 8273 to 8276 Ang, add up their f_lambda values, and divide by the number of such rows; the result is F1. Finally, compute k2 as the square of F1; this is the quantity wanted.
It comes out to 5.88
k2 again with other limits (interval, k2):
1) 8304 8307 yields 5.35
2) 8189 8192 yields 5.92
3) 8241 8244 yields 6.14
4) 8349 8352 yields 5.19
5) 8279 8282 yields 5.79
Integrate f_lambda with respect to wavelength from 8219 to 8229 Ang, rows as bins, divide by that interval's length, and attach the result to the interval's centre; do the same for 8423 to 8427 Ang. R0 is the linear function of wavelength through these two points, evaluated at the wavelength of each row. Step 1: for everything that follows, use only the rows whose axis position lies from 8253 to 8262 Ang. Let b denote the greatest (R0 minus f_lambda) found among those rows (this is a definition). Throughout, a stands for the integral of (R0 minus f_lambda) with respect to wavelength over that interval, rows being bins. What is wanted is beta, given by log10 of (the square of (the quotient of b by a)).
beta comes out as 0.32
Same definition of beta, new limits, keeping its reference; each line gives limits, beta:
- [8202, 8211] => -1.51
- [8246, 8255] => -2.57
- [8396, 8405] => -1.83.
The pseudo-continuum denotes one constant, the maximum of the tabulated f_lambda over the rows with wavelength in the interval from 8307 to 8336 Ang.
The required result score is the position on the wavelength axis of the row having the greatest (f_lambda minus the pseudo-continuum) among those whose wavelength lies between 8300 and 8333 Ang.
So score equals 8321.5 Ang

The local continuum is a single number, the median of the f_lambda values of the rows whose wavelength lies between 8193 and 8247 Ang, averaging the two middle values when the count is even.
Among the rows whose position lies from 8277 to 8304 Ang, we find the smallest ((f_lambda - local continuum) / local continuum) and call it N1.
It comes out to -0.05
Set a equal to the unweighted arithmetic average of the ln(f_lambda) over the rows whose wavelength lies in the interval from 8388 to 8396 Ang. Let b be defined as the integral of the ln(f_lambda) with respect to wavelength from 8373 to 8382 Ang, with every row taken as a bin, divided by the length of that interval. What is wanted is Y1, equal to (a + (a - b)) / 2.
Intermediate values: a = 0.821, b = 0.83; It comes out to 0.405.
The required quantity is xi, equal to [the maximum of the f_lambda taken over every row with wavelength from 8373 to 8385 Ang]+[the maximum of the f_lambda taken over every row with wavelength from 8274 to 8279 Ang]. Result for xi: 4.75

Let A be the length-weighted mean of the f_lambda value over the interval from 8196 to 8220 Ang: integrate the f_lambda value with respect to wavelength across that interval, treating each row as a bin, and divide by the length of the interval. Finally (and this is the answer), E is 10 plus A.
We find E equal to 12.4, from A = 2.40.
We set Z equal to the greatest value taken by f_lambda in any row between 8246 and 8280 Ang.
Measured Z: 2.514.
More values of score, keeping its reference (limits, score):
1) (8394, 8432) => 8414.5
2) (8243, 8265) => 8246.5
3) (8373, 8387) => 8375.5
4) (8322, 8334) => 8323.0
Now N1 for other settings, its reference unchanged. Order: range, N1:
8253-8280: -0.01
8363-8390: -0.10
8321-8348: -0.10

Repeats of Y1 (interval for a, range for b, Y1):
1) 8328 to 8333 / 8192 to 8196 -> 0.377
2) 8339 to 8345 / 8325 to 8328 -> 0.363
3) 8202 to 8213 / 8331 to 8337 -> 0.476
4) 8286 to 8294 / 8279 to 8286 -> 0.428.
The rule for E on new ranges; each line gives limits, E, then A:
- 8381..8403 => 12.3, 2.25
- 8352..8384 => 12.3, 2.32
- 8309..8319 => 12.4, 2.38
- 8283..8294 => 12.4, 2.38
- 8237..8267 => 12.5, 2.46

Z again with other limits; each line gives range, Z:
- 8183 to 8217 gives 2.456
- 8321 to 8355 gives 2.447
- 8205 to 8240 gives 2.518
